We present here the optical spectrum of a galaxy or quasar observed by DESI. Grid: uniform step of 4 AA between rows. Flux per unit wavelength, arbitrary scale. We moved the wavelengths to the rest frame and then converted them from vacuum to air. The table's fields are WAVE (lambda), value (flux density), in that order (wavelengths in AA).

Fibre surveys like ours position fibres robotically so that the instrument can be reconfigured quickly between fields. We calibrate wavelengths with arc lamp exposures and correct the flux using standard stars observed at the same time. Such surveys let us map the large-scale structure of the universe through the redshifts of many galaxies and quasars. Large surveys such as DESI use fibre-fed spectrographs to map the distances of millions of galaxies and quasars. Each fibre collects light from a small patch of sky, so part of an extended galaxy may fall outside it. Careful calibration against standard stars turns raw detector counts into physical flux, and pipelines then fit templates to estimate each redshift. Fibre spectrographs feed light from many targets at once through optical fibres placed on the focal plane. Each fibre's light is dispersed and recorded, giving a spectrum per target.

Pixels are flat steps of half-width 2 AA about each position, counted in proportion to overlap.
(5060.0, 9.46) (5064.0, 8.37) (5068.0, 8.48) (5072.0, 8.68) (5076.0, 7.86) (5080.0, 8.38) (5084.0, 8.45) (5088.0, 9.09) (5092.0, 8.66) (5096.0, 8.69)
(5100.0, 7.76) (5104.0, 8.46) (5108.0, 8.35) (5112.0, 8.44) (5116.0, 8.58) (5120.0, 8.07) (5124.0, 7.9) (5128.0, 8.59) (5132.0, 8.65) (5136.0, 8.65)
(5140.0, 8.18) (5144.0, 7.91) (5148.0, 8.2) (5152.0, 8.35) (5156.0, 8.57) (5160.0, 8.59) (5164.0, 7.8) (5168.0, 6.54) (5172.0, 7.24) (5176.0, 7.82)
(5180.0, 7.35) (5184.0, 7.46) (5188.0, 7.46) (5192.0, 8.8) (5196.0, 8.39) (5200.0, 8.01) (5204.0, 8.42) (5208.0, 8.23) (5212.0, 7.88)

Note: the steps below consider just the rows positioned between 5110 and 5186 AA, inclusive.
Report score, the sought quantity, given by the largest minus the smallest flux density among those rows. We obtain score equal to 2.1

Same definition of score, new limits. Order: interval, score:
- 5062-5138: 1.3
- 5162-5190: 1.3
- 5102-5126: 0.7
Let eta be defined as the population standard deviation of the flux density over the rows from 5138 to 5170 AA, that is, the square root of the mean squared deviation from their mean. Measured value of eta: 0.62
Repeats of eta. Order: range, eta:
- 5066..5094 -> 0.34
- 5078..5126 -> 0.35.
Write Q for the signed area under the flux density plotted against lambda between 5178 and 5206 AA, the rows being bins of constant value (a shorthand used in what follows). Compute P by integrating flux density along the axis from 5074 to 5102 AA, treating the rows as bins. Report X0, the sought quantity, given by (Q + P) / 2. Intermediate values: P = 236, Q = 224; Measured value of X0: 230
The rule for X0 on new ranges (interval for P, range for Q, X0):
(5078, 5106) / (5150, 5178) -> 229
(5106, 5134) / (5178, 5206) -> 229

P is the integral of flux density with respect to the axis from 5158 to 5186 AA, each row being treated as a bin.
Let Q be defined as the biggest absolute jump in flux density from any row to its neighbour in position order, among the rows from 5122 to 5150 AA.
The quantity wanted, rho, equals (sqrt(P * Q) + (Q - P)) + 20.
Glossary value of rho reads -178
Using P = 211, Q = 0.69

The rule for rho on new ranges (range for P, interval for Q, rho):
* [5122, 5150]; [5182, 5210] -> -193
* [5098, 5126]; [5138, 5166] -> -196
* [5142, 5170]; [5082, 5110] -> -188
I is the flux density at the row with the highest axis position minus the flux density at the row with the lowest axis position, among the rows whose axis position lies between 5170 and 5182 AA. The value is 0.11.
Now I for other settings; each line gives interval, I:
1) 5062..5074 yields 0.31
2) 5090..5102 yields -0.90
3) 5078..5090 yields 0.71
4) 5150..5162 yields 0.24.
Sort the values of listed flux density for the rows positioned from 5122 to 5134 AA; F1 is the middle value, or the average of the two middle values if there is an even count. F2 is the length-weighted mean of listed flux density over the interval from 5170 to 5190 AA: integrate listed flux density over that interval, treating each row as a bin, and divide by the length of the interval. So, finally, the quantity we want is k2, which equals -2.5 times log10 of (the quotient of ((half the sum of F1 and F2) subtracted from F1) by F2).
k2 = 2.8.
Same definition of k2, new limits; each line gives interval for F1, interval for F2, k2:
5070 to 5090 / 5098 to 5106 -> 4.2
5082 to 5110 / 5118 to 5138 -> 5.7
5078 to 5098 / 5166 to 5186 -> 2.6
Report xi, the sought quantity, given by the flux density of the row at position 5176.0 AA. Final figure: 7.82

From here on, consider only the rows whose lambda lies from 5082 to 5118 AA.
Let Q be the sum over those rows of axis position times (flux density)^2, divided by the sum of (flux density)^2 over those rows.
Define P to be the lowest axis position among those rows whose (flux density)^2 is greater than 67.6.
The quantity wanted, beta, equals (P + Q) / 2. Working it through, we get 5091.9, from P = 5084.0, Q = 5099.8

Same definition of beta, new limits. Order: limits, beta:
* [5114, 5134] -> 5120.1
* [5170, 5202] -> 5189.4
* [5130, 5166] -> 5139.9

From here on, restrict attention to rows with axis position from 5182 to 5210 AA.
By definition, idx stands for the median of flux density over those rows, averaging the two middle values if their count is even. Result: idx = 8.23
